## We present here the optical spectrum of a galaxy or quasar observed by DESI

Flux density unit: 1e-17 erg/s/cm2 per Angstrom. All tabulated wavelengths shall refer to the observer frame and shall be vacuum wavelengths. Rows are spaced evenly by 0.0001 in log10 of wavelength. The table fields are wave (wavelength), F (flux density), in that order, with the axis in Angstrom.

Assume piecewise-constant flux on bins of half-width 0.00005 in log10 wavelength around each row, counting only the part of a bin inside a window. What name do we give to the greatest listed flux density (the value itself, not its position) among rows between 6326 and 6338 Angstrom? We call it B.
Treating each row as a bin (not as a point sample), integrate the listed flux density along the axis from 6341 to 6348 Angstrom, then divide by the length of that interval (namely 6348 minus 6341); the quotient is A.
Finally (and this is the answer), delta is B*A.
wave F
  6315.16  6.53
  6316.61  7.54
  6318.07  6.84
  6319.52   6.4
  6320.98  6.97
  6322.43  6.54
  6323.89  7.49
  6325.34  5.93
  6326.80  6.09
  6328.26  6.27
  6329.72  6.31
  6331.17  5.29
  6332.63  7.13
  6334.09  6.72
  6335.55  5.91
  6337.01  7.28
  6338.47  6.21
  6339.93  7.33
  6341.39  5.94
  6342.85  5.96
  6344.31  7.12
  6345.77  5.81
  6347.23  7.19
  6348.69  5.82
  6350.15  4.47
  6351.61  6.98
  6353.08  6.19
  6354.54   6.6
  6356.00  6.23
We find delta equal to 46.8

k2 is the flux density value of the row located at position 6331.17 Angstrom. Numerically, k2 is 5.29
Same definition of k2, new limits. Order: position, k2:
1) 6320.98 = 6.97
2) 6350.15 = 4.47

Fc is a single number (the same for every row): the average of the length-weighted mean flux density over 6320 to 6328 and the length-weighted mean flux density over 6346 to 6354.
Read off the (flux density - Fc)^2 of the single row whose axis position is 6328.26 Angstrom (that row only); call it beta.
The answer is 0.01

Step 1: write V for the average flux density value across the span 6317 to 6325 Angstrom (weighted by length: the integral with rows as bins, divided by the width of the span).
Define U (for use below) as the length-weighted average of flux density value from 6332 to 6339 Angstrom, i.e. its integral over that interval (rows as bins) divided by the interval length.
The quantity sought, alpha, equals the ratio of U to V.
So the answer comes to 0.97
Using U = 6.65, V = 6.8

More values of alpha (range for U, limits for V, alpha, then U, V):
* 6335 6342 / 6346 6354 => 1.07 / 6.56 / 6.1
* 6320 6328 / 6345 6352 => 1.09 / 6.58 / 6.0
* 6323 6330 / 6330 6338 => 1.00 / 6.42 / 6.4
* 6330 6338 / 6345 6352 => 1.07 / 6.45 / 6.0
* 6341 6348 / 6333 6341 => 0.96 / 6.43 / 6.7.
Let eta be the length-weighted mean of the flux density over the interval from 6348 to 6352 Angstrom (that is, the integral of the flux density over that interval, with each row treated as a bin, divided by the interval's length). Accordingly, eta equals 5.7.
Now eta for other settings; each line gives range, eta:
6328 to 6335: 6.3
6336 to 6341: 6.8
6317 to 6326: 6.7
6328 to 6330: 6.3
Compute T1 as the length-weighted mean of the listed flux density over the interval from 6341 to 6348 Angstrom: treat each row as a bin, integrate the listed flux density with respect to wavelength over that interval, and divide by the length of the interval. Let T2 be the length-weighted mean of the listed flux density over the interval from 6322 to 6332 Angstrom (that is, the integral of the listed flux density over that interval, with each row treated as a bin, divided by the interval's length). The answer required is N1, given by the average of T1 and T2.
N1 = 6.35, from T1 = 6.43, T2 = 6.3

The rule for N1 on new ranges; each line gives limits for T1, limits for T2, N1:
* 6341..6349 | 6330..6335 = 6.36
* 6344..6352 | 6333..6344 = 6.34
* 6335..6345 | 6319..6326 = 6.61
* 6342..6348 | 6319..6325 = 6.66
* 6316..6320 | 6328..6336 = 6.61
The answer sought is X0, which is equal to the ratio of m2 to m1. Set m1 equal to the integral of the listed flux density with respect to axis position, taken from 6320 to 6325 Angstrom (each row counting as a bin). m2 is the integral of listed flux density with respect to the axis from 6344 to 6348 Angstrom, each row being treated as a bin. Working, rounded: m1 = 34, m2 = 26.6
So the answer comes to 0.77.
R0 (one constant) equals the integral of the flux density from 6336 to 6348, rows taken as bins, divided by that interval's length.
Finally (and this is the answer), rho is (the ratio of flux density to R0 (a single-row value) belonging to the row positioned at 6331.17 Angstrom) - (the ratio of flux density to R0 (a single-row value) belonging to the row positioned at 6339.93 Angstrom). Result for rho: -0.31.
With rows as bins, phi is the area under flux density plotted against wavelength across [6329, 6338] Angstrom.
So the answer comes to 58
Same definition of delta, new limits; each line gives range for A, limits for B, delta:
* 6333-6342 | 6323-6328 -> 49.4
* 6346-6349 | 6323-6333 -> 48.6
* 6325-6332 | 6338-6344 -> 43.9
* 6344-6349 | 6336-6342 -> 47.6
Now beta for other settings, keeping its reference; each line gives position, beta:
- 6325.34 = 0.18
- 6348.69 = 0.28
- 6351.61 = 0.40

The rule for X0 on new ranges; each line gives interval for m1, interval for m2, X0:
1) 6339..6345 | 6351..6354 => 0.50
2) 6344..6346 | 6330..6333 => 1.42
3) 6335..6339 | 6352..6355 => 0.74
